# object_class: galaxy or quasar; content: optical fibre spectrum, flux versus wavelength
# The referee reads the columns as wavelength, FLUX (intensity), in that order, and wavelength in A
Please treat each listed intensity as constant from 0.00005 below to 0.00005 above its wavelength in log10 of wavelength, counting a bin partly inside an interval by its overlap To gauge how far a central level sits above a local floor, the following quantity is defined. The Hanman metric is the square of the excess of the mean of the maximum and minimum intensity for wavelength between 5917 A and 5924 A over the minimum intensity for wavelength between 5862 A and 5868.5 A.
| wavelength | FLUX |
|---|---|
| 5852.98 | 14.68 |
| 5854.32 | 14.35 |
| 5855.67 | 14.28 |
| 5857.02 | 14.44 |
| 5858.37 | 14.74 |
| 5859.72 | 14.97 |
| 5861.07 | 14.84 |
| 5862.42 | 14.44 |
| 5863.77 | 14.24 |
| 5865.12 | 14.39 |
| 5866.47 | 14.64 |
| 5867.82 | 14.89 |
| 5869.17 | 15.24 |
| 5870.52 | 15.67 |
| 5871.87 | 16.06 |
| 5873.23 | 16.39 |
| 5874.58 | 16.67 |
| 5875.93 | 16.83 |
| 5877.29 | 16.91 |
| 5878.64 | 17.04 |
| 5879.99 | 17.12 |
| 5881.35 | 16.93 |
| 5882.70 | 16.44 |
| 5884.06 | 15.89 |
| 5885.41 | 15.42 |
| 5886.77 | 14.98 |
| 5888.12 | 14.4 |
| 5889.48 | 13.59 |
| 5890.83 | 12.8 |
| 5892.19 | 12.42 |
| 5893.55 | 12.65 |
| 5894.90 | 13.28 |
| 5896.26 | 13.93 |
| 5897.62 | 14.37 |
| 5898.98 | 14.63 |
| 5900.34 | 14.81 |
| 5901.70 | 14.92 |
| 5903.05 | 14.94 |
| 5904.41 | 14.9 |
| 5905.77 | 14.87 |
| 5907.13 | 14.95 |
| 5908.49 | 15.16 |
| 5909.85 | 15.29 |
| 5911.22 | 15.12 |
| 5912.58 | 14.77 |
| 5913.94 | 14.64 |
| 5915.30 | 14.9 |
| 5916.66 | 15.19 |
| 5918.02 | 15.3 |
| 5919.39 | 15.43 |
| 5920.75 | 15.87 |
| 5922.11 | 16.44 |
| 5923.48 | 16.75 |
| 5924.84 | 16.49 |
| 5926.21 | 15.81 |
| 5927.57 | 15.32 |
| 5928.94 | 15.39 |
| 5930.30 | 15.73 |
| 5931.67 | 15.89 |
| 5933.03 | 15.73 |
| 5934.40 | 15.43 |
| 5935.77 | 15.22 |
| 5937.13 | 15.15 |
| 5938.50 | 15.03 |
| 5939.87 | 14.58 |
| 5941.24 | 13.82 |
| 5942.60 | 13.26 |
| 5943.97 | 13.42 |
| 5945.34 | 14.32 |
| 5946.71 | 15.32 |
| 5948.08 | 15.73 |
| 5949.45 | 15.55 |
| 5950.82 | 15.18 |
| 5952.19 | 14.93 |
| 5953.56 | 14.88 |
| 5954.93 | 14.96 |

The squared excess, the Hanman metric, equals 3.2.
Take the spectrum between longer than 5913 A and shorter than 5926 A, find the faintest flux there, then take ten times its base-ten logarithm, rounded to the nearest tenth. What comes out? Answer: 11.7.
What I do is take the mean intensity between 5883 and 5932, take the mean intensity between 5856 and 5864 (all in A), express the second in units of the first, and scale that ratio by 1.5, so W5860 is 1.47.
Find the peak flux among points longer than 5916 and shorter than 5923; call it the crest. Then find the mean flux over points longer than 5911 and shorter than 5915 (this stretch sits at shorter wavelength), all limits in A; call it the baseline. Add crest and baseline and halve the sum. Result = 15.64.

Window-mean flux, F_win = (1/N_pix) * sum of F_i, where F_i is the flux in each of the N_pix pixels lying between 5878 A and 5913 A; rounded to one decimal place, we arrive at 14.8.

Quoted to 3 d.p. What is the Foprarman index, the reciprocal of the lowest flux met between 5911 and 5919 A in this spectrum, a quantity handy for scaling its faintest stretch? 0.068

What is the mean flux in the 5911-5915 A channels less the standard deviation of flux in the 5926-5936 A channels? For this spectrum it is 14.6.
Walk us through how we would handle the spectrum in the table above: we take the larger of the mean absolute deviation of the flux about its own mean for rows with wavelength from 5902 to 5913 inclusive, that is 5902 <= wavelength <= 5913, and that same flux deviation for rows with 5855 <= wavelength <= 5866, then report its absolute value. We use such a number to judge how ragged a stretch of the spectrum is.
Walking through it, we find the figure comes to 0.23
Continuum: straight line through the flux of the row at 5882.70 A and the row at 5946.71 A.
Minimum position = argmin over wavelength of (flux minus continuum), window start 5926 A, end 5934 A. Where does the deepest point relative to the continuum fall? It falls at 5927.57 A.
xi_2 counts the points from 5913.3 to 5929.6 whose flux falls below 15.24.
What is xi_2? 3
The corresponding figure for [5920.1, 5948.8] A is 8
